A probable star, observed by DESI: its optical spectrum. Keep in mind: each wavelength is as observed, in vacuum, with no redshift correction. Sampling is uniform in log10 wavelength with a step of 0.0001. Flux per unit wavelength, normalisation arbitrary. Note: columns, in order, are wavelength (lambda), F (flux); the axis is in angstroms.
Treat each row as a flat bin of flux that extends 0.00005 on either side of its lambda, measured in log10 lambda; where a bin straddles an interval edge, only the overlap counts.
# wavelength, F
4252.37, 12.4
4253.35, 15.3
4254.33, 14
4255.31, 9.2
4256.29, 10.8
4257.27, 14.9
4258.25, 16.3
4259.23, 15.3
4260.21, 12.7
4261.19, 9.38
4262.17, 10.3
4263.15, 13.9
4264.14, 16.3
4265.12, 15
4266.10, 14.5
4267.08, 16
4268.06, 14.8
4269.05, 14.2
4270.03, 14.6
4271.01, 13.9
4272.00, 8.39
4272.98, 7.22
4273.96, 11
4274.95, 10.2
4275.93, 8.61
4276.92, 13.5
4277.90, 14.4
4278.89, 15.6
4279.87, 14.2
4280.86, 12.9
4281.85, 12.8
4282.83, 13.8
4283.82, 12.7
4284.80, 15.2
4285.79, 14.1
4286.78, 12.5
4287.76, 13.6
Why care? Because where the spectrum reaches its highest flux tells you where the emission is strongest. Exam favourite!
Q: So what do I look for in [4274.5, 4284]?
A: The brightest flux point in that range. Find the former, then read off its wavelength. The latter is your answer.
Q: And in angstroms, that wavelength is 4278.89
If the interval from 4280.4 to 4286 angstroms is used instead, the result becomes 4284.80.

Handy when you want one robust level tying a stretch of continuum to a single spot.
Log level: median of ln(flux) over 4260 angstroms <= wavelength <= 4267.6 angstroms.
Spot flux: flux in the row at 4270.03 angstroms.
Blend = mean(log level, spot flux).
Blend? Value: 8.6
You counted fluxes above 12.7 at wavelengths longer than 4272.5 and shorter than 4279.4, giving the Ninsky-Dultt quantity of 3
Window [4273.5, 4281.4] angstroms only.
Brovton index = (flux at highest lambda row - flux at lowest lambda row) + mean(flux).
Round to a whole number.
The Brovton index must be 14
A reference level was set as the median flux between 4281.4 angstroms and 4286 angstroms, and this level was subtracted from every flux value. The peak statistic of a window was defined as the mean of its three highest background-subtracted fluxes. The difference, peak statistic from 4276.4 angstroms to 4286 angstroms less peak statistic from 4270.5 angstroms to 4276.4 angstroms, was 3.37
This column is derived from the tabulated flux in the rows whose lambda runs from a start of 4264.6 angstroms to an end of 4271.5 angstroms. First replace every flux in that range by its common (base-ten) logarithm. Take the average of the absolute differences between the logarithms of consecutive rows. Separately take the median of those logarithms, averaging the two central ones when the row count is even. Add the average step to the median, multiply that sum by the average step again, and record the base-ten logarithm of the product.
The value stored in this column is -1.55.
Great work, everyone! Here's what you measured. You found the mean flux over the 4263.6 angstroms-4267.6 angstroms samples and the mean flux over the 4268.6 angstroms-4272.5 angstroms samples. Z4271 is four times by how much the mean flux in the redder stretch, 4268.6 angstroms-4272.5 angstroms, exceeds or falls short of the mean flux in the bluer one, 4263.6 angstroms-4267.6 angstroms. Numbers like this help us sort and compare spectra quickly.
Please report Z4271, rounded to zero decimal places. -11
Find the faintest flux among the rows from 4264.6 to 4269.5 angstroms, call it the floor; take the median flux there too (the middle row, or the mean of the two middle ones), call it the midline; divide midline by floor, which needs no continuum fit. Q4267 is 1.04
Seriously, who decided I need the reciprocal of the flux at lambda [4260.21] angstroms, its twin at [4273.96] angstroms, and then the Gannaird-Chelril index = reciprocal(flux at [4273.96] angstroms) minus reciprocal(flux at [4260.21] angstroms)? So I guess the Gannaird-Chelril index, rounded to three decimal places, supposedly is 0.012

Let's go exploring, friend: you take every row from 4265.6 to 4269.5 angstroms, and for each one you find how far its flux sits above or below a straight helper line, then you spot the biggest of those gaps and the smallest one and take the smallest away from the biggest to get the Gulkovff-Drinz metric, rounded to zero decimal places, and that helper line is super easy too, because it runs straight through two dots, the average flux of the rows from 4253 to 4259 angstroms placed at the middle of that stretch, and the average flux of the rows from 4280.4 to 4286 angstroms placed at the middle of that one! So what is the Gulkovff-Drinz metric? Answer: 2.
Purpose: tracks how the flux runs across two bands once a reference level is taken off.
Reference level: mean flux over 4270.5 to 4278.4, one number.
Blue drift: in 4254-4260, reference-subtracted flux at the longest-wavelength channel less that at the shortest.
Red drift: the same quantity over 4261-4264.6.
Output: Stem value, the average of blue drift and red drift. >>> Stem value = 4.1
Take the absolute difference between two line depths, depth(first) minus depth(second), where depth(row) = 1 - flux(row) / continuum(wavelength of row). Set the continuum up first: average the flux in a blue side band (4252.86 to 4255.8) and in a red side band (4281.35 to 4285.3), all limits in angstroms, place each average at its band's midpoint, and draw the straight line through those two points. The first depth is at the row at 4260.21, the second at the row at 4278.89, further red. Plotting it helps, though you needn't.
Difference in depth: 0.18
